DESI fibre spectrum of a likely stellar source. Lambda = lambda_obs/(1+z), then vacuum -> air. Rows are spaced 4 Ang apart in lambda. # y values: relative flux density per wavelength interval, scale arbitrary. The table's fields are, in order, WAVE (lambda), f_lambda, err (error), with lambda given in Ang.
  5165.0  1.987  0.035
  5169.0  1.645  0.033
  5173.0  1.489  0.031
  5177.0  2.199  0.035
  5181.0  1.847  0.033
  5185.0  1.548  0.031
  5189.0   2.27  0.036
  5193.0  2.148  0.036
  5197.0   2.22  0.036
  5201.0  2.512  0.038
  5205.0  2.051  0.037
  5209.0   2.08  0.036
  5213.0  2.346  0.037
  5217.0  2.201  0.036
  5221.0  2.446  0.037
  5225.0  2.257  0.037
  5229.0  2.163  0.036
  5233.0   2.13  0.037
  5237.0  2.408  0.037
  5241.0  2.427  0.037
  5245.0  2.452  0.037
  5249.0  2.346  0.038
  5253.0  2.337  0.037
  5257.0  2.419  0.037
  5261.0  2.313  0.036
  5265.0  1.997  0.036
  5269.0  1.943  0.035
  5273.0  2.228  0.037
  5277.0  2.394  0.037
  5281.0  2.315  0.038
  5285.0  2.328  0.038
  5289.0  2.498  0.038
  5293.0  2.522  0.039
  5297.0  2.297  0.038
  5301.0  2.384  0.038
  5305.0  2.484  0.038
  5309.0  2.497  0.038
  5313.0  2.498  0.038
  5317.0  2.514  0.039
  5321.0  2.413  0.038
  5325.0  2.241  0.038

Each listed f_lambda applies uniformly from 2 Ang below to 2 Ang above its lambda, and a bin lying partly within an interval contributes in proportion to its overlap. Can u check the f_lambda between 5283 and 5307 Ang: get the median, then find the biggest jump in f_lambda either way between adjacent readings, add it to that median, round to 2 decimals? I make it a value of 2.66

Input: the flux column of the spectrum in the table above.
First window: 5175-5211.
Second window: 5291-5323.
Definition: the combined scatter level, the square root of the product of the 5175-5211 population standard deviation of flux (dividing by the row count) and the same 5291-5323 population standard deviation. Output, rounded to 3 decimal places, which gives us 0.138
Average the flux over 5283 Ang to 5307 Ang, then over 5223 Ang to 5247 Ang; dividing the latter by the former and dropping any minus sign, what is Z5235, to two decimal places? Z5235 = 0.95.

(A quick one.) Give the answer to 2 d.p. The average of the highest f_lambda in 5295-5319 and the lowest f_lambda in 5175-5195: 2.03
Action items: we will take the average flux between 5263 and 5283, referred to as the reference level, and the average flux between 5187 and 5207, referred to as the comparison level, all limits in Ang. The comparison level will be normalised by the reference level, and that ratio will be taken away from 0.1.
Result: -0.93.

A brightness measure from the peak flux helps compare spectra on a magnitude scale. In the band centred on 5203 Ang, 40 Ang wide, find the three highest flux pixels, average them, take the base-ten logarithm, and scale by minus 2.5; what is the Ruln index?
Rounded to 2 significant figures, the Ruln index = -0.97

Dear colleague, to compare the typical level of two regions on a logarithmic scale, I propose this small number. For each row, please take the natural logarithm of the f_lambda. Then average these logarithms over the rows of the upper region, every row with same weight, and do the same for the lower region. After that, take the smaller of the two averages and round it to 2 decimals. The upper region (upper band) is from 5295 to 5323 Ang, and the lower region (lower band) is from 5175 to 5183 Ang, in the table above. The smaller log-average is 0.70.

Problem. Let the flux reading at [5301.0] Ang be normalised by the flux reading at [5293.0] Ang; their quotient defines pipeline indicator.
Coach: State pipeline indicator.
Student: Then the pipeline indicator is 0.95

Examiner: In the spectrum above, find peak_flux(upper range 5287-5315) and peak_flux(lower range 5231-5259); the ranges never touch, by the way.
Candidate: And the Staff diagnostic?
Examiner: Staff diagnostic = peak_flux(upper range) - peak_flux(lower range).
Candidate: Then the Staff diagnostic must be 0.07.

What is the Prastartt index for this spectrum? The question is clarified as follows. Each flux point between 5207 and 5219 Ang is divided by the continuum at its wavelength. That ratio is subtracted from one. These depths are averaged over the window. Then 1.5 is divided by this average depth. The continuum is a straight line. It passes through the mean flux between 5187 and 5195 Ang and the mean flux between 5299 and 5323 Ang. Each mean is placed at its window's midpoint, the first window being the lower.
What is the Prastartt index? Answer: 72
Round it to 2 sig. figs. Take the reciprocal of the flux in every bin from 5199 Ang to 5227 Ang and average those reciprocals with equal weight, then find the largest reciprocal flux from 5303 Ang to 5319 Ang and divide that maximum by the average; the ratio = 0.91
